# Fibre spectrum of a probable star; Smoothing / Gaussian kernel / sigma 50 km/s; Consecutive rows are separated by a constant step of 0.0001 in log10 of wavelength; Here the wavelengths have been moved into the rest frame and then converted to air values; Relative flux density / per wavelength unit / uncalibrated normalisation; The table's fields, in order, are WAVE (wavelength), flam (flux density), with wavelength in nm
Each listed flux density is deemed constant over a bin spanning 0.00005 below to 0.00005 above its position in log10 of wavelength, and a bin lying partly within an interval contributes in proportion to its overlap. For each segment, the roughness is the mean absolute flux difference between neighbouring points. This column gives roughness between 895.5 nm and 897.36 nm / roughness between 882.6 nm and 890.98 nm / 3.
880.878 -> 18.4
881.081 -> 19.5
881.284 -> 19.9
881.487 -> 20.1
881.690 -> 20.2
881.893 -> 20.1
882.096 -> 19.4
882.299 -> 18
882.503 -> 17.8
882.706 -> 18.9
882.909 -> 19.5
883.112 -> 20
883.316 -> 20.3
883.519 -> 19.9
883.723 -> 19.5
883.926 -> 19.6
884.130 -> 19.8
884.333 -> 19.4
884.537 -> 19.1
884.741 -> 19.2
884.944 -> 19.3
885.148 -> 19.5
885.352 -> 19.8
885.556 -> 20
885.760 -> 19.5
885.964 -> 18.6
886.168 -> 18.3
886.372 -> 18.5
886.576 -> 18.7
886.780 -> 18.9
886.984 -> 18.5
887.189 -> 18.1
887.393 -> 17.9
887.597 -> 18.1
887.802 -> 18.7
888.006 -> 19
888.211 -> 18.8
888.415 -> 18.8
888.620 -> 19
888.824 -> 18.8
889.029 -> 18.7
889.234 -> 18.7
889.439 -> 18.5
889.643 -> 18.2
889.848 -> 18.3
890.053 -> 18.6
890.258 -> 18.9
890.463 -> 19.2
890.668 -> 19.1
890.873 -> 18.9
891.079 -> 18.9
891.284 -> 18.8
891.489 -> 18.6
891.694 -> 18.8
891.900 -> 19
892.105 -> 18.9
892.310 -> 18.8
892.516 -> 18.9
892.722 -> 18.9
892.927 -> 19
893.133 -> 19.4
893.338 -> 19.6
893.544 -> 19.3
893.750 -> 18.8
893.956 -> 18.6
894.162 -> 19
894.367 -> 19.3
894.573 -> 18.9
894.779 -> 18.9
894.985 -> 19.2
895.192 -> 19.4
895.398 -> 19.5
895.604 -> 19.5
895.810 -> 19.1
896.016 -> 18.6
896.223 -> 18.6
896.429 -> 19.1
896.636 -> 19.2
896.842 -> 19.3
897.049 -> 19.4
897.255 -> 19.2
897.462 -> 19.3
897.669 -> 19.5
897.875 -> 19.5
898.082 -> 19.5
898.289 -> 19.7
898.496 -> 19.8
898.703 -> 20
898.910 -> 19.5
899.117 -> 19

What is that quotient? 0.288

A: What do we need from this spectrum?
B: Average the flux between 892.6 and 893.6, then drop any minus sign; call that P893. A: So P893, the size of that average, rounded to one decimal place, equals 19.2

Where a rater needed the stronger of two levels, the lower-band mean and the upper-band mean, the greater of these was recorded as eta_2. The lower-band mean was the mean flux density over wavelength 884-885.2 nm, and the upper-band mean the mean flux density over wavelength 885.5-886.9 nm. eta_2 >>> 19.4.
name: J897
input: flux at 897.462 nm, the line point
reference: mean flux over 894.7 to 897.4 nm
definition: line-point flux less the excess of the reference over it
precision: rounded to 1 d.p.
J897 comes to 19.4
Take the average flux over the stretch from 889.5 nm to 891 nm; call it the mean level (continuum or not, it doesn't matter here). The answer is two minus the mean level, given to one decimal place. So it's -16.7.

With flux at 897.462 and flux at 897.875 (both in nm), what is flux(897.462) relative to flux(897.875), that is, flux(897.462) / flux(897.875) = 0.990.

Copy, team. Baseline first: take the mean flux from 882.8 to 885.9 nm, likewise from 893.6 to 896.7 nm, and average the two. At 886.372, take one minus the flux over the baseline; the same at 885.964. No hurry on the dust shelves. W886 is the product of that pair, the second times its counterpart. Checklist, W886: 0.0016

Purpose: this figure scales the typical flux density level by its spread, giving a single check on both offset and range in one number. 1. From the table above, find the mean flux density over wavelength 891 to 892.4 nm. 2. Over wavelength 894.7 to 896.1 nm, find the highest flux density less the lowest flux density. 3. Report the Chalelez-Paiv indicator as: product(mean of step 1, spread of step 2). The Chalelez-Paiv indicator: 17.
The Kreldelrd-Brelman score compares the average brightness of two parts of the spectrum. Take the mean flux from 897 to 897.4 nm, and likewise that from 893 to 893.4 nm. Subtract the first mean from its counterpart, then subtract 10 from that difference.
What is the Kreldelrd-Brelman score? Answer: -9.8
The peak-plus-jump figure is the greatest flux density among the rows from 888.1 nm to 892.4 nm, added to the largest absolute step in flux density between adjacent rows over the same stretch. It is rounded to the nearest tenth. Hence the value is 19.5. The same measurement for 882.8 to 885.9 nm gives 20.8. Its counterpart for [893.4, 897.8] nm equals 20.0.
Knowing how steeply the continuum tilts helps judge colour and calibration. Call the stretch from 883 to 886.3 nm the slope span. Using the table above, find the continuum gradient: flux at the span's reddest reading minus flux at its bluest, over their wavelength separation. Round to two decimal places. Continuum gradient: -0.56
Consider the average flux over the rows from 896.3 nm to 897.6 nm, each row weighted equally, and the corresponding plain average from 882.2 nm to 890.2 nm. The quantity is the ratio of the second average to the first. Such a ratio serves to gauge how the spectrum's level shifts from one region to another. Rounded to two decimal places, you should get 0.98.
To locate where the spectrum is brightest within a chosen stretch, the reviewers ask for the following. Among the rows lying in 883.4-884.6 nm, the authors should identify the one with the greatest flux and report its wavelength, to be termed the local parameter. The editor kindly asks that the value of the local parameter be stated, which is 883.519 nm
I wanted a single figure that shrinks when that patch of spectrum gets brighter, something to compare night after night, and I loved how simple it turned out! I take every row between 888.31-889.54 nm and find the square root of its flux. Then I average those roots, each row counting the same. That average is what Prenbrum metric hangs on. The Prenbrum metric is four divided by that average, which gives 0.924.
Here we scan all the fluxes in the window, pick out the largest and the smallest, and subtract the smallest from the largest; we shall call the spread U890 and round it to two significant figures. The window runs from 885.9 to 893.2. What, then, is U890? 1.5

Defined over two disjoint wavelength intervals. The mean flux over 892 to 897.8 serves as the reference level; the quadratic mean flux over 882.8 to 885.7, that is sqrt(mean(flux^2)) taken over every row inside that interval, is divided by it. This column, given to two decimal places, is 1.03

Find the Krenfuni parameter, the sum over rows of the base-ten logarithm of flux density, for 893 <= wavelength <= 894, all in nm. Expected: 6.41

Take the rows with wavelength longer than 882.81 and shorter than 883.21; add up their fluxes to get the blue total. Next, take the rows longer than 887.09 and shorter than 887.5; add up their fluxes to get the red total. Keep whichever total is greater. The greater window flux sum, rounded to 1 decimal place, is 39.5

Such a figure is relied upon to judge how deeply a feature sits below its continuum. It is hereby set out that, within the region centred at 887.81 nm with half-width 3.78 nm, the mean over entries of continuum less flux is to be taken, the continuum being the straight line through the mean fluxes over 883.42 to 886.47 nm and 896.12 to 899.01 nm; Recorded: 0.49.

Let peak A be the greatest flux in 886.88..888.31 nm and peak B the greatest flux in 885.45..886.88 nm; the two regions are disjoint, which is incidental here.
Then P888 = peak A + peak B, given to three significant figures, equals 39.0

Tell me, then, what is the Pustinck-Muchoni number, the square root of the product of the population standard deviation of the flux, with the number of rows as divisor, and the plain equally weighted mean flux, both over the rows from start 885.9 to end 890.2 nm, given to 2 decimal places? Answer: 2.36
